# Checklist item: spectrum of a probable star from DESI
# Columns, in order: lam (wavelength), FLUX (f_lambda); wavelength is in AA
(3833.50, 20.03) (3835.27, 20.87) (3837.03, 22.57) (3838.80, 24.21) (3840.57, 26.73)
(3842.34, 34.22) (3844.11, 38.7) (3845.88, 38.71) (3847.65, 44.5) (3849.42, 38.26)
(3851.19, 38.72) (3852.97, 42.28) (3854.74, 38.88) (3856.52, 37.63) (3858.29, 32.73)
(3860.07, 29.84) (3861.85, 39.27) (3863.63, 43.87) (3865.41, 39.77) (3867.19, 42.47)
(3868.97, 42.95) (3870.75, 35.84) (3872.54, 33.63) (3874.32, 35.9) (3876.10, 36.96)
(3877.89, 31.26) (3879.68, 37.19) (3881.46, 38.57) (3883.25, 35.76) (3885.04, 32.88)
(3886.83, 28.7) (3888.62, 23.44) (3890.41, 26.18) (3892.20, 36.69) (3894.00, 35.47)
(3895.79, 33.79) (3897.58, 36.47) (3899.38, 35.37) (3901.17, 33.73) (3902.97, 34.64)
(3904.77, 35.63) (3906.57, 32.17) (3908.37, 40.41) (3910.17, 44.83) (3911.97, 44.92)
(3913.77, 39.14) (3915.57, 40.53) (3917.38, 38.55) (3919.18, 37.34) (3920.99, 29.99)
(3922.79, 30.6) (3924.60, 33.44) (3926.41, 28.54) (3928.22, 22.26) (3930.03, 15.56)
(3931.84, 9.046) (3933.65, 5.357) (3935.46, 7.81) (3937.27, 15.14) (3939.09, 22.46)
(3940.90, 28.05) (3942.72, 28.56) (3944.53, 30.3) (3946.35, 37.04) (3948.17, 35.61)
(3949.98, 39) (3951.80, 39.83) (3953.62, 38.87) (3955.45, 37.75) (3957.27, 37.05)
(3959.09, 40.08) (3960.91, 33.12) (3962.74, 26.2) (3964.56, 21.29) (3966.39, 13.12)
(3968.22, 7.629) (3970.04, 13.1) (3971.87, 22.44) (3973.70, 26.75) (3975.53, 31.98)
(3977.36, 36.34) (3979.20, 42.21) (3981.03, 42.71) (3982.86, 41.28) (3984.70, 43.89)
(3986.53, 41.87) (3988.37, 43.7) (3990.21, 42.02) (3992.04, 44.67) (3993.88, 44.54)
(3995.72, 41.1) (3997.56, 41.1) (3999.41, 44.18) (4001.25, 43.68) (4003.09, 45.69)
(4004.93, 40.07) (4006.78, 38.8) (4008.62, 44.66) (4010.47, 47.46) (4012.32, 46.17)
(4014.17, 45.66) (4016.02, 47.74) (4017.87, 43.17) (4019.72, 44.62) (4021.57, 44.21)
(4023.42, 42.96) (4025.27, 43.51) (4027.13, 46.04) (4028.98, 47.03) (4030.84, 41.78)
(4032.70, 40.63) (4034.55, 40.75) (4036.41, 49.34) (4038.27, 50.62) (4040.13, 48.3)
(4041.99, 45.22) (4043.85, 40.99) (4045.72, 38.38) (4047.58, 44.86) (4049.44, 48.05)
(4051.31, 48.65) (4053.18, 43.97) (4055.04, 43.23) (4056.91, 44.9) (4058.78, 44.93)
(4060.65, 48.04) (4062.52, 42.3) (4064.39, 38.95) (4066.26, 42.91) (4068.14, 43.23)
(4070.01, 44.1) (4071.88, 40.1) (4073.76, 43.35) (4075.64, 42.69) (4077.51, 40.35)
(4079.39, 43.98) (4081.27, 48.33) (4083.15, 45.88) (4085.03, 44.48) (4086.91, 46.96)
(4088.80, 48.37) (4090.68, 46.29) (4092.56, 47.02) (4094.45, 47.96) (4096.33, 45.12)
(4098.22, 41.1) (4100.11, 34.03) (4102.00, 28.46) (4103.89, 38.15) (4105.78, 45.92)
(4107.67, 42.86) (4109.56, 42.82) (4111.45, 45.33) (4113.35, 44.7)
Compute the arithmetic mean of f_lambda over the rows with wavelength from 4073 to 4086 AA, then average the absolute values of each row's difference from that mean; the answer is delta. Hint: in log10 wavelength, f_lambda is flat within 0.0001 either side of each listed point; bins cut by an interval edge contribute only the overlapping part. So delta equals 1.8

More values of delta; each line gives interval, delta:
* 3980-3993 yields 1.0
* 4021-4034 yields 1.7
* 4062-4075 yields 1.5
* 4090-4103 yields 5.9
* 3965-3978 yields 8.9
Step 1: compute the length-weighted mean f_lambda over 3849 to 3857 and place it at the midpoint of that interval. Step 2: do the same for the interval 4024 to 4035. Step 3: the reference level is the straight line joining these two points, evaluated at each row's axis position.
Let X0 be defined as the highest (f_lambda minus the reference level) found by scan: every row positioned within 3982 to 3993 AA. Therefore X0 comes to 2.1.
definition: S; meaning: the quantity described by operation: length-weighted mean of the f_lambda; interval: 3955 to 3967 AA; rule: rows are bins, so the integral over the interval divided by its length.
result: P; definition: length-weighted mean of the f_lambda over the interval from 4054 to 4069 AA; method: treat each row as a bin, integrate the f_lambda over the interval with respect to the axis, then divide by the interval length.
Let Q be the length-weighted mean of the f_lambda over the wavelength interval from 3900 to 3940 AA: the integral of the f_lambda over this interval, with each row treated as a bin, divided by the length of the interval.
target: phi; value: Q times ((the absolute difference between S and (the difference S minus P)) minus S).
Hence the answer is 398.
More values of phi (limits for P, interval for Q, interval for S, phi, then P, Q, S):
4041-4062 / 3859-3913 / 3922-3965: 608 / 44.6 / 36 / 28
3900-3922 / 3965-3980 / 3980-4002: -127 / 37.6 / 24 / 43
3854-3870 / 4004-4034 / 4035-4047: -294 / 38.6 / 44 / 45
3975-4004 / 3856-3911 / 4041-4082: -58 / 42.1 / 36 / 44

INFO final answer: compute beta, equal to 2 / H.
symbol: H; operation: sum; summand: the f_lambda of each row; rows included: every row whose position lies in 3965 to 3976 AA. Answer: 0.0174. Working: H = 115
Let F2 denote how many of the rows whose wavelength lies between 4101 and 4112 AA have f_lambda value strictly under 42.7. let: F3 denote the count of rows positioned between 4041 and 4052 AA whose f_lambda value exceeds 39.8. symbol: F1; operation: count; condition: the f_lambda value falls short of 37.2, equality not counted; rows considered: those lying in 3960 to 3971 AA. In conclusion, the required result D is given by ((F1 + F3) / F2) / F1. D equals 0.92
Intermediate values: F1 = 6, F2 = 2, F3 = 5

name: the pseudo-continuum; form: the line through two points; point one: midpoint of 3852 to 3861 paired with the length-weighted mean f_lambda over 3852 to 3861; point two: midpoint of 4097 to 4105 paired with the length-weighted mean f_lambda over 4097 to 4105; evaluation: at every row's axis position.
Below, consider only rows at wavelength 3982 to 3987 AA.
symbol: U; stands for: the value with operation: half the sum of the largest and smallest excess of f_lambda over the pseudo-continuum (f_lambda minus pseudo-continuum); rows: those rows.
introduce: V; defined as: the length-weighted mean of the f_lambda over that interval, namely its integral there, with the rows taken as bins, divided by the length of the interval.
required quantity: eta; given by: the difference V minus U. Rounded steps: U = 6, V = 42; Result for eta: 35.9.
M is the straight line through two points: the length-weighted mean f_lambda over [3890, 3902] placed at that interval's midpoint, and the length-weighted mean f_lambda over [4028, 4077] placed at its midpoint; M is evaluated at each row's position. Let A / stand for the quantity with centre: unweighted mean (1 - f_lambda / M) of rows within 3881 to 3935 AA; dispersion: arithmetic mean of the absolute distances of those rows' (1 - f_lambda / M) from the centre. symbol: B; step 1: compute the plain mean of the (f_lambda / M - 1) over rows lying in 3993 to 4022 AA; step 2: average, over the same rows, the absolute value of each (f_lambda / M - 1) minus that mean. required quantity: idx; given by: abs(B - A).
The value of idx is 0.15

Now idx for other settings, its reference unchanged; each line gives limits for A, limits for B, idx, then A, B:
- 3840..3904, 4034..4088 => 0.07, 0.13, 0.06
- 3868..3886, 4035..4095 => 0.01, 0.07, 0.06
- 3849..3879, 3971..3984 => 0.05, 0.11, 0.16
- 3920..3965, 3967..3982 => 0.04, 0.22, 0.26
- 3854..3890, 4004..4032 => 0.08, 0.13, 0.05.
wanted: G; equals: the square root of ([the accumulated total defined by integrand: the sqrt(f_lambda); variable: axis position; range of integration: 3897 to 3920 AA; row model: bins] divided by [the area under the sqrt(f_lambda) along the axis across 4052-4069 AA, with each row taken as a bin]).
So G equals 1.1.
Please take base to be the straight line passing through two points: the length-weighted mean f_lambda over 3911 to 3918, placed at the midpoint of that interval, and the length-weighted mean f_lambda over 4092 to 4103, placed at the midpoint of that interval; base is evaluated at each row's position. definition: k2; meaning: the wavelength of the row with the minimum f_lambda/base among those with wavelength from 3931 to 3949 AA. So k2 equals 3933.65 AA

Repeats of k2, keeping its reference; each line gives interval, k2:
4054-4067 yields 4064.39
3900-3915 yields 3906.57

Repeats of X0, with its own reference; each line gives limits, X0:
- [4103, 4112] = 0.7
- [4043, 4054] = 4.7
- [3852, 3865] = 4.4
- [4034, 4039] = 7.0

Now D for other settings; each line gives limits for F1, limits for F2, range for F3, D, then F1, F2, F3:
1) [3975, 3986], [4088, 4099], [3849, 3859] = 1.50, 2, 1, 1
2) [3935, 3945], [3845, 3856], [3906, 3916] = 0.33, 6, 5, 4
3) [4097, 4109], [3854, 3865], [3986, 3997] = 0.80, 2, 5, 6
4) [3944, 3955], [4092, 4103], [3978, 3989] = 1.00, 3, 3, 6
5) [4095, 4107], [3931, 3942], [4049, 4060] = 0.67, 2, 6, 6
